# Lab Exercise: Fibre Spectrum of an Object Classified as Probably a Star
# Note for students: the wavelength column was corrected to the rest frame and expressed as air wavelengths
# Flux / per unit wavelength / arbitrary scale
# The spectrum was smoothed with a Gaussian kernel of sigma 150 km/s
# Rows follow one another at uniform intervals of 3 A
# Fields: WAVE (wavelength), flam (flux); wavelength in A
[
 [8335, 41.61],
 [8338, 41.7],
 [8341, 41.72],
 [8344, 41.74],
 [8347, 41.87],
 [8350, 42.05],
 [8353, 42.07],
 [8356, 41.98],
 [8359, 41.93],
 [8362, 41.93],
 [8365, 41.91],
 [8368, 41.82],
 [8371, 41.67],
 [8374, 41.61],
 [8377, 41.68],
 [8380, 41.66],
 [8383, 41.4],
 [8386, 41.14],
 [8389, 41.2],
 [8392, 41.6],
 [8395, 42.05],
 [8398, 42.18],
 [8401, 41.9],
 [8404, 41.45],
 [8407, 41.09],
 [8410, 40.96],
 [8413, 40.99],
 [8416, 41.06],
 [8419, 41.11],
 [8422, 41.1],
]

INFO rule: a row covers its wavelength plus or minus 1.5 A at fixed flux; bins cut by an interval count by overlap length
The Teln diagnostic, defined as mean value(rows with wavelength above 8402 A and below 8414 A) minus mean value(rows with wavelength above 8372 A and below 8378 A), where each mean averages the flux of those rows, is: -0.5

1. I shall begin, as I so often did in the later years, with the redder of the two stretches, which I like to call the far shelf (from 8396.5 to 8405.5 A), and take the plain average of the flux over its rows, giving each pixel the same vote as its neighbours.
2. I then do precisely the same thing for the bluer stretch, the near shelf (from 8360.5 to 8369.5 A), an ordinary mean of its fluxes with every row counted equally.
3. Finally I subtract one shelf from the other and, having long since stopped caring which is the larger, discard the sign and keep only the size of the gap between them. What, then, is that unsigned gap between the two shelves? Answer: 0.0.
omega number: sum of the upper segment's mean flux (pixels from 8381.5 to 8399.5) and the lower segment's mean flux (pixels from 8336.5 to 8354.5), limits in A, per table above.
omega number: 83.5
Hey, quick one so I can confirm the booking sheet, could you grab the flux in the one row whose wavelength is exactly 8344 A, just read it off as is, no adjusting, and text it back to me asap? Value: 41.74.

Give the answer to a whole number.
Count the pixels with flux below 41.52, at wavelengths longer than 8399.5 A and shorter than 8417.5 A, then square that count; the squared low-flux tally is 25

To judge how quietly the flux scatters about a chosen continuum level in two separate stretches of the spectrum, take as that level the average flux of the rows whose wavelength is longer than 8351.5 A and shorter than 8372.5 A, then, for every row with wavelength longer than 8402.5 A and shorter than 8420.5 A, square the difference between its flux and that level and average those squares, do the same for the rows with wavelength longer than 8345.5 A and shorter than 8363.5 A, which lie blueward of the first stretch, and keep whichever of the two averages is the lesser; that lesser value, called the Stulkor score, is 0.010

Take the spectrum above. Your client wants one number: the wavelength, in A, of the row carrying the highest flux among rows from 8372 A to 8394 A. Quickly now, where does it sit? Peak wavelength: 8377 A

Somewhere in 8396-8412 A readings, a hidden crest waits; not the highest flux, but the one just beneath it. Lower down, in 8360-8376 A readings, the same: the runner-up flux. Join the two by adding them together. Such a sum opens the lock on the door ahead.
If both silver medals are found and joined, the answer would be 83.8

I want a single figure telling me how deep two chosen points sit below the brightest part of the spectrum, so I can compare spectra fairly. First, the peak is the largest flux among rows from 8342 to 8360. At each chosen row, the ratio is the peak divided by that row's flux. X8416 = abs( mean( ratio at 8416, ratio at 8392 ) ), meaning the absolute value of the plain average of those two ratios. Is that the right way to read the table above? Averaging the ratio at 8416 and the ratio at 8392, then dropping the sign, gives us 1.018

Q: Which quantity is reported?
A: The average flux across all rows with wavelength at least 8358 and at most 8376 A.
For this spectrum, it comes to 41.8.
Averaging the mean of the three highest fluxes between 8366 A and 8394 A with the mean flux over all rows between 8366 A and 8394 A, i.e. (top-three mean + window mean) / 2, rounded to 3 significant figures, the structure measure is 41.6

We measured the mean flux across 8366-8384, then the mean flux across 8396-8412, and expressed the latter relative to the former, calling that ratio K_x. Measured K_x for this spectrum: 1.00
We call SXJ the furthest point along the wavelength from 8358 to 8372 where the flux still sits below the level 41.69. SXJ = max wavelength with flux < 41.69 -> 8371 A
